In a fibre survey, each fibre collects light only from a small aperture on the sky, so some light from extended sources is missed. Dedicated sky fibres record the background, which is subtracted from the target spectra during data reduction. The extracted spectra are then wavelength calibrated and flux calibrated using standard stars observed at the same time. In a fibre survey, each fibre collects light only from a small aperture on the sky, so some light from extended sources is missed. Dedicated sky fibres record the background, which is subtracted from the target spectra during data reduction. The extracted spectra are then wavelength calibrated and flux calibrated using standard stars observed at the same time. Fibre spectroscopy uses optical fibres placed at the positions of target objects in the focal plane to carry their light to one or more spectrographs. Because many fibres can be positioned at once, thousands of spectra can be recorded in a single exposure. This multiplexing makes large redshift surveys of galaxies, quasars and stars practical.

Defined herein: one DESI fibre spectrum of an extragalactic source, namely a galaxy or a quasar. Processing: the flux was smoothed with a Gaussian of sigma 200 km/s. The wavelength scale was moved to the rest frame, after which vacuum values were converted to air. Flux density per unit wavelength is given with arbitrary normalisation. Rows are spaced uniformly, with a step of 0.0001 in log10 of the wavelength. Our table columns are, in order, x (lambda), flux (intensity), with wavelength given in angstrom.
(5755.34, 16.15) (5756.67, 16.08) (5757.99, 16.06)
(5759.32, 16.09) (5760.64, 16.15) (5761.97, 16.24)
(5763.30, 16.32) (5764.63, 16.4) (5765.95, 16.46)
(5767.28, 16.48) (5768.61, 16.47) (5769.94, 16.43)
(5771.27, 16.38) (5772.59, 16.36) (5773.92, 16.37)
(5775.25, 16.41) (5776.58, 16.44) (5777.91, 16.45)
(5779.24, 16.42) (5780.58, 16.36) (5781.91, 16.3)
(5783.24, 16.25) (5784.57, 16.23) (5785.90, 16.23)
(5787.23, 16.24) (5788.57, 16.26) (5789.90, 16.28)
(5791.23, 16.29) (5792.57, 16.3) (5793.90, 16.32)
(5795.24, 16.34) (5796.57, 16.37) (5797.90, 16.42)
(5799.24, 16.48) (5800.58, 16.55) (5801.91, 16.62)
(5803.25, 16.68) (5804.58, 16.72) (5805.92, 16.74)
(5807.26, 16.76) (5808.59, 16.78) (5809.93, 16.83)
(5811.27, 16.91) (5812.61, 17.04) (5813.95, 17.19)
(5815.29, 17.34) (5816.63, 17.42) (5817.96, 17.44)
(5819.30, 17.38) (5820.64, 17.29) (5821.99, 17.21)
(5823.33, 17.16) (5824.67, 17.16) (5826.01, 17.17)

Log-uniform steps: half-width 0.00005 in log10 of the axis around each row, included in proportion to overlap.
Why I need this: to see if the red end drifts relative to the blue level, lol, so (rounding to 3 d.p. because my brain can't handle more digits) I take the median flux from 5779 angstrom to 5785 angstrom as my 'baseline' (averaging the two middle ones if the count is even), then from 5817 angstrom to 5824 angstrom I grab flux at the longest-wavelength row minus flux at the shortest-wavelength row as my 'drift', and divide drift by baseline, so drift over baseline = -0.017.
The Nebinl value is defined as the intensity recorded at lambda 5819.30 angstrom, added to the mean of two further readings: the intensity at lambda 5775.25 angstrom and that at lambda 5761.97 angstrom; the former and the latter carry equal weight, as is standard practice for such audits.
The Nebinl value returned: 33.7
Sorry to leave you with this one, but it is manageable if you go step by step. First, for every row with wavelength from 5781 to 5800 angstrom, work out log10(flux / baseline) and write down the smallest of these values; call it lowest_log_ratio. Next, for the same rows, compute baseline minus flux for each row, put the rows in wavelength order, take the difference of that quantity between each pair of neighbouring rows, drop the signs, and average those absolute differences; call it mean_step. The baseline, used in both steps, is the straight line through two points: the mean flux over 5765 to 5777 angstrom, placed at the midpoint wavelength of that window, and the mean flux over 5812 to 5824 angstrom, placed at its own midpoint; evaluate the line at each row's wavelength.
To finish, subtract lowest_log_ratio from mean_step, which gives 0.034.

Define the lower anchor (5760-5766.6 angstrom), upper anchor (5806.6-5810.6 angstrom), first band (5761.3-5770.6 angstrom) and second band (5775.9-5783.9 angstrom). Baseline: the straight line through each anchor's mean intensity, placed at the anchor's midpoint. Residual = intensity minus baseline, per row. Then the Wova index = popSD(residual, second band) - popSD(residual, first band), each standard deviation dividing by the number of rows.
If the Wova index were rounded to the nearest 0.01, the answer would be 0.04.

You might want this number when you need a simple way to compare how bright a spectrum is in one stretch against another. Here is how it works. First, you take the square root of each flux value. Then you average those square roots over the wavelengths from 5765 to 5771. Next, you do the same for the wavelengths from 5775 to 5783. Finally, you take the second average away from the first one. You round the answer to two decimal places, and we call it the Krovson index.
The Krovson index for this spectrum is 0.01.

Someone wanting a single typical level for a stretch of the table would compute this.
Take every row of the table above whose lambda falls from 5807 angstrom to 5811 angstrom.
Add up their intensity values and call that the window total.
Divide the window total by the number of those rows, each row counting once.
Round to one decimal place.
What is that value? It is 16.8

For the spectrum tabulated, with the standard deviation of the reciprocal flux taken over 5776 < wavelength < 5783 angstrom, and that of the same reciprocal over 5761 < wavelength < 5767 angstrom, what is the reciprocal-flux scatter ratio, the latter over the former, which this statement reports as 1.5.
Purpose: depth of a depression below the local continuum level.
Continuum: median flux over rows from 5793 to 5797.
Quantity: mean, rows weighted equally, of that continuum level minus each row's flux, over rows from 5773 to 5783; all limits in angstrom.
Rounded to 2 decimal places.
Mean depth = -0.05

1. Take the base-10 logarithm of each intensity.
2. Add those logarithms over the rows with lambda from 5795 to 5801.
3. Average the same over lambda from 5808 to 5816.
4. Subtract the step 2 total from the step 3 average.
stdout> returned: -4.8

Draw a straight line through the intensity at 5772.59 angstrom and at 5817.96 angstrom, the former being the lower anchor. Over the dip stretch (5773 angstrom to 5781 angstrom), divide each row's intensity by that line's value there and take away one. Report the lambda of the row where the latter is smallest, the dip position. 5780.58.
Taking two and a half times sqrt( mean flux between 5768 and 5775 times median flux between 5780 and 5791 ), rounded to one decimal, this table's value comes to 40.8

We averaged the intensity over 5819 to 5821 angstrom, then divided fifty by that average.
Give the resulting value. 2.88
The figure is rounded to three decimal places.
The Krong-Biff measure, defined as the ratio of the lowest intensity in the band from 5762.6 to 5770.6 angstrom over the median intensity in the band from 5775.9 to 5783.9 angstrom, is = 0.996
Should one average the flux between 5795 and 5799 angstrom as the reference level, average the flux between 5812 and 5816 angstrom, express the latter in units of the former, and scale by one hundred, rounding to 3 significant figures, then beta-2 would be 105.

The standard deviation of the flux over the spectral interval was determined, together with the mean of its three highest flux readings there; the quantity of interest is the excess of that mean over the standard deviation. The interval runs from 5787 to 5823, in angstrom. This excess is 17.0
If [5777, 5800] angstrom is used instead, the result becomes 16.4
